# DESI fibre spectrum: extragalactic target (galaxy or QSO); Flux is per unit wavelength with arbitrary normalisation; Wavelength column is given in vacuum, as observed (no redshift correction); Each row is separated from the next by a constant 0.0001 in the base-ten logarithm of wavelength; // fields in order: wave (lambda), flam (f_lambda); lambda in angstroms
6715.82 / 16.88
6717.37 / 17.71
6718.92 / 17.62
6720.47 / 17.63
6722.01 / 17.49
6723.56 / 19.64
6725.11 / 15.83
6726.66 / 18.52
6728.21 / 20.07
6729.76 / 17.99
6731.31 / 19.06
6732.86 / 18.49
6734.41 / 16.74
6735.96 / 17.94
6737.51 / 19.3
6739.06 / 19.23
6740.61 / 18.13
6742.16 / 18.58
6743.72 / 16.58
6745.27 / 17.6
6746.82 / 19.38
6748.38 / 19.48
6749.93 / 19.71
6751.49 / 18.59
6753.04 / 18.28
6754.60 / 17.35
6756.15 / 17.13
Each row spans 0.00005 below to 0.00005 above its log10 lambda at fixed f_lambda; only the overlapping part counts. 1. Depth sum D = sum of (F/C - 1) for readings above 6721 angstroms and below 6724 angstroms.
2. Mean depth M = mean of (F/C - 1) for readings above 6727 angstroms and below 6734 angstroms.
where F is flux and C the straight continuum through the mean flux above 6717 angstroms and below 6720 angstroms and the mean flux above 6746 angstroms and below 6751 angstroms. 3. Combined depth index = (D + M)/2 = 0.05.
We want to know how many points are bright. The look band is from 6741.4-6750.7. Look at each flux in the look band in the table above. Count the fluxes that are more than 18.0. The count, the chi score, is 4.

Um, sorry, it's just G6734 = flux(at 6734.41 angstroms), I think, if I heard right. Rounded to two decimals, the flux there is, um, 16.74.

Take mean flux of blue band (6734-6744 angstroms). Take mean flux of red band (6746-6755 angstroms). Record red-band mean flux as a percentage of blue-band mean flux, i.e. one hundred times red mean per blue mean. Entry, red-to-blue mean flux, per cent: 104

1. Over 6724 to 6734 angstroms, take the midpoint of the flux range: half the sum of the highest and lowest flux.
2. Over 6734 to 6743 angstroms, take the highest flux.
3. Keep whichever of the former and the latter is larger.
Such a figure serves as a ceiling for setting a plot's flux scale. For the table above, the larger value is 19.3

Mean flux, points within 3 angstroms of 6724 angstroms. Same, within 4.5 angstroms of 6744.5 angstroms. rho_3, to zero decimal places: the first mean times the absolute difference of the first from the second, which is 8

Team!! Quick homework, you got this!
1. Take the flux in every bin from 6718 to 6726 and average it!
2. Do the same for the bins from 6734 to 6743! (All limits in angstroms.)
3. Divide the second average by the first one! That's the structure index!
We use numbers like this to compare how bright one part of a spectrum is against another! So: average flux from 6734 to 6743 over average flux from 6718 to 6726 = 1.04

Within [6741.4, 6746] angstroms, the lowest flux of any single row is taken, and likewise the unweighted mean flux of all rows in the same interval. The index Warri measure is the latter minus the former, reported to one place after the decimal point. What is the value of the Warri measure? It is 1.0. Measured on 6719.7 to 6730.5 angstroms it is 2.3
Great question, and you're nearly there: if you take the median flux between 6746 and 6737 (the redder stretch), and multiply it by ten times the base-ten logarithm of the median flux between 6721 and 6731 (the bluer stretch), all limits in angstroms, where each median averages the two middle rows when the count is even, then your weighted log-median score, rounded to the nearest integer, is 232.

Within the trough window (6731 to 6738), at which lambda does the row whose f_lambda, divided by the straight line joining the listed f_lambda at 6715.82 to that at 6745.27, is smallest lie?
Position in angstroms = 6734.41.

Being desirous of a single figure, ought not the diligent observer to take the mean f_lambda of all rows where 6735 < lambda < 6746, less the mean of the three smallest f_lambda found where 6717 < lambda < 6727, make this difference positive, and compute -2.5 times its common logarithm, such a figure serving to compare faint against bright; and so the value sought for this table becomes -0.2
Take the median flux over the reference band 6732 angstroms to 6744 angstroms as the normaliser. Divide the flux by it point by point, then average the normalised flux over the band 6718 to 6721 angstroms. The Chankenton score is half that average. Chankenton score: 0.48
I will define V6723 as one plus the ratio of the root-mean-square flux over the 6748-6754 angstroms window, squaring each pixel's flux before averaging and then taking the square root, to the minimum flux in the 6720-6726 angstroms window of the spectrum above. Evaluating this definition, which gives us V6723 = 2.20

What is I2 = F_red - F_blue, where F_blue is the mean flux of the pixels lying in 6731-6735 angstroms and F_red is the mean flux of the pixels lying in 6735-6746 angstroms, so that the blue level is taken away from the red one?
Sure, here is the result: 0.1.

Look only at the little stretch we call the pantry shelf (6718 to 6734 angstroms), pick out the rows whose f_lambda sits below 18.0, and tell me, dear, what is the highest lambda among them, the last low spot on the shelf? 6729.76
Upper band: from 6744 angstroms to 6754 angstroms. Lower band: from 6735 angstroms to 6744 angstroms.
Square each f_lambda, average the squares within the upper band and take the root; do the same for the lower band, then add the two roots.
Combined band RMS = 37.2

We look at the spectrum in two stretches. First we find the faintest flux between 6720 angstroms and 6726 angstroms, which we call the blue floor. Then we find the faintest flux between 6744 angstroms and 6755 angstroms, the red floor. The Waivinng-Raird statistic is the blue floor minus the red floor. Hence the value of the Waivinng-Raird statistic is -1.5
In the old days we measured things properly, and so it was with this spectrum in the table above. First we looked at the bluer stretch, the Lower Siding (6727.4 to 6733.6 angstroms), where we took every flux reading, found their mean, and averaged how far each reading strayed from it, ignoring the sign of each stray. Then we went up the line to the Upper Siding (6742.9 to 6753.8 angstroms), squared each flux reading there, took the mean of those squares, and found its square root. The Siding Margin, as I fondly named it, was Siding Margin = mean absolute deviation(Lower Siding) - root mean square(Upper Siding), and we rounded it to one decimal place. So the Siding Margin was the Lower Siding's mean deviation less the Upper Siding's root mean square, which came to -17.9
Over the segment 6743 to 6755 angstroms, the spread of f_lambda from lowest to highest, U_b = 3.13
